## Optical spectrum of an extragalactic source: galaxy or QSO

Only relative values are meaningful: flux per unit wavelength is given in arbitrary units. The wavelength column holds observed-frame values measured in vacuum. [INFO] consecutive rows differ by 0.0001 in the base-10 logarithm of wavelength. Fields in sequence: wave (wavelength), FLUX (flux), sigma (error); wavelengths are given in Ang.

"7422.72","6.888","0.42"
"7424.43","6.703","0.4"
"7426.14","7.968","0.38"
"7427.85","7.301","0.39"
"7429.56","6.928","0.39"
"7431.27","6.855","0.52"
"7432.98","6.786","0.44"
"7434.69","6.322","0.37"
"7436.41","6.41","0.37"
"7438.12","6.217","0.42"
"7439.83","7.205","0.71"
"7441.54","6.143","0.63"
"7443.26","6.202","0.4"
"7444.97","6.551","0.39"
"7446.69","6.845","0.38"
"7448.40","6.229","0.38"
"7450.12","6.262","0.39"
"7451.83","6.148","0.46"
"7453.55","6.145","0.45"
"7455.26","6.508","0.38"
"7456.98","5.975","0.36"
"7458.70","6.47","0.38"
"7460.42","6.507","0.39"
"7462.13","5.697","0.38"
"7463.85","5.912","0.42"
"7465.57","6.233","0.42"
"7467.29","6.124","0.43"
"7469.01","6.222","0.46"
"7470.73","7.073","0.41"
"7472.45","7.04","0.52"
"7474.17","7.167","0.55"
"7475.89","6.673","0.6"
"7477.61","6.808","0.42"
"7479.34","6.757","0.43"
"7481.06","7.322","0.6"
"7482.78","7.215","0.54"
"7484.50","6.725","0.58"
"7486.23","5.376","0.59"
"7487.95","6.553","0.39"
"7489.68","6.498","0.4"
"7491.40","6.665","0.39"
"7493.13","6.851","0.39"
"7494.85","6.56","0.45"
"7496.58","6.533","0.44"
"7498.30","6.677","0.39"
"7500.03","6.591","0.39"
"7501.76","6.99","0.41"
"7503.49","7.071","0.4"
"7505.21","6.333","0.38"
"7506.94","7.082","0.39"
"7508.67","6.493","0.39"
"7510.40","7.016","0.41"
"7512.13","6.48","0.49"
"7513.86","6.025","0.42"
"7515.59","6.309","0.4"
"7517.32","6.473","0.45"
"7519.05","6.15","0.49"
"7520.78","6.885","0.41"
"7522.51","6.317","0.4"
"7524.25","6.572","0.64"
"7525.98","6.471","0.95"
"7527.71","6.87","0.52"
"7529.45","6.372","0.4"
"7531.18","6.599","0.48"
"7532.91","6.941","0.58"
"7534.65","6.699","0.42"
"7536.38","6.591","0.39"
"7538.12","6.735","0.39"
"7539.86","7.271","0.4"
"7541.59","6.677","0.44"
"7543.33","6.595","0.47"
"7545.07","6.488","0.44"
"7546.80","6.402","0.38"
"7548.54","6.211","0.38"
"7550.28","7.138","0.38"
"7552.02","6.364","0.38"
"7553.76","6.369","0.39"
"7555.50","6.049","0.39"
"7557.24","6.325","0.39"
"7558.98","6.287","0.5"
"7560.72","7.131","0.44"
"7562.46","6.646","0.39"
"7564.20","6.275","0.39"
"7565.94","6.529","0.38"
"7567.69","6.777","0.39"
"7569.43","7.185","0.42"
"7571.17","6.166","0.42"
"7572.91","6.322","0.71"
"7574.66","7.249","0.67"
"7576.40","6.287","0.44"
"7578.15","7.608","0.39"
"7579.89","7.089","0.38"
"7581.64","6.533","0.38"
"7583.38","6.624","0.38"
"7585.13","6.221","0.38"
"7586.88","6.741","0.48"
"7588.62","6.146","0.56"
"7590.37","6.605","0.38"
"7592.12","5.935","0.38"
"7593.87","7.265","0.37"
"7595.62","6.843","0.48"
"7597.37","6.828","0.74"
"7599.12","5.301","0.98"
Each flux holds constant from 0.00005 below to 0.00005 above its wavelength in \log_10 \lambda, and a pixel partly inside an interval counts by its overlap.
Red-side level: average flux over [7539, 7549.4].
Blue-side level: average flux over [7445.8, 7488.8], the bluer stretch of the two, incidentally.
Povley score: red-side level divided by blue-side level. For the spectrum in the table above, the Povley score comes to 1.02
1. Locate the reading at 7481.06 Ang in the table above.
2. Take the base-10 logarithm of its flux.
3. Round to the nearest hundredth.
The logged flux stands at 0.86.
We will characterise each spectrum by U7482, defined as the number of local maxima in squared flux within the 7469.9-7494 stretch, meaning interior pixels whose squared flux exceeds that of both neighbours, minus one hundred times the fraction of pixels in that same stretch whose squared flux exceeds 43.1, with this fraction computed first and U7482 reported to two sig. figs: -75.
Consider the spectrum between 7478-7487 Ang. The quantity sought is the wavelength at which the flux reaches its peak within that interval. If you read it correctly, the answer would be 7481.06 Ang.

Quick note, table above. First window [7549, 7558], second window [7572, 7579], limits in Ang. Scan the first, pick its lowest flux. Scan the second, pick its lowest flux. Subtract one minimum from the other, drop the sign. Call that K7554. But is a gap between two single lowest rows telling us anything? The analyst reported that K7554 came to 0.24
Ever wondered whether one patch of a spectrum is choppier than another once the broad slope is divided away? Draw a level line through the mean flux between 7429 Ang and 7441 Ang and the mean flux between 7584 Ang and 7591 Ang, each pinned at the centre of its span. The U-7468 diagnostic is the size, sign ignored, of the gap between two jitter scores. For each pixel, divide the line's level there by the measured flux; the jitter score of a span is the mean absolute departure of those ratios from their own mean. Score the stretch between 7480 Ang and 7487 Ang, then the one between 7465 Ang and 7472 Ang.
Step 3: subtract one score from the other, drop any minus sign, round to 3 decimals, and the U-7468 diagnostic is 0.060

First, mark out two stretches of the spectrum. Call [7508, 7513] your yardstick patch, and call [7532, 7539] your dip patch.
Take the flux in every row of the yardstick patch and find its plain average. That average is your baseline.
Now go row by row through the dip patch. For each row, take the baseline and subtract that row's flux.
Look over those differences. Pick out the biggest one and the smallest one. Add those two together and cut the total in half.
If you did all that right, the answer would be -0.10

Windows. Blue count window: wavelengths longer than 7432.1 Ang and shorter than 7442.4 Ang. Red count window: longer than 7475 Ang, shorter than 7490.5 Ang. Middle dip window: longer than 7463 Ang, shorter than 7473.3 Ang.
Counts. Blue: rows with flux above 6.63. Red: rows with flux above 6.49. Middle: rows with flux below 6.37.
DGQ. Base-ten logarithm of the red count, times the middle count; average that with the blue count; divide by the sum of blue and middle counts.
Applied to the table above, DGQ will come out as 0.47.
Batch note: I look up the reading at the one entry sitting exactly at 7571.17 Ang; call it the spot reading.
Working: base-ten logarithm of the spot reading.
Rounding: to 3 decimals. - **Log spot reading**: 0.790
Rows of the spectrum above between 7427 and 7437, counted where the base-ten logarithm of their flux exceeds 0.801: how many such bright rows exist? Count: 5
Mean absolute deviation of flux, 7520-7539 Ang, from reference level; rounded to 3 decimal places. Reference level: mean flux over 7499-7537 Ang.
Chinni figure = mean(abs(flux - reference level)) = 0.165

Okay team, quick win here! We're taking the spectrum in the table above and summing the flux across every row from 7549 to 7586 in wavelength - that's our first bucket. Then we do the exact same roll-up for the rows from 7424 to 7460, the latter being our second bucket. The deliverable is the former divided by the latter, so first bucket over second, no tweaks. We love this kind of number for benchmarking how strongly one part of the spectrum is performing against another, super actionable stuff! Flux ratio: 1.01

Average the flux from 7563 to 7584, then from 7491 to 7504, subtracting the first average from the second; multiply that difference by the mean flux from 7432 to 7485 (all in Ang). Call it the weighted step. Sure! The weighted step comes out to 0.1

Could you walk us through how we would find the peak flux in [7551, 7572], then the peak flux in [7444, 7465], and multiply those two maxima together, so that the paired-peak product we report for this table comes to 49.2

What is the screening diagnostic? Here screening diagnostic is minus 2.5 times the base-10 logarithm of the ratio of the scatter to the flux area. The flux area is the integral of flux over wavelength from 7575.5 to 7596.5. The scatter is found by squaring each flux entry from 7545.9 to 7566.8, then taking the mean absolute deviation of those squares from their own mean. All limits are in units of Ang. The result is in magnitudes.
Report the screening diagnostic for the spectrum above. 4.04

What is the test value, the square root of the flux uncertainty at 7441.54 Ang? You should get 0.79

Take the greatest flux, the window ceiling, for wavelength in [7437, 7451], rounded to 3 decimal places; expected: 7.205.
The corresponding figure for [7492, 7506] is 7.071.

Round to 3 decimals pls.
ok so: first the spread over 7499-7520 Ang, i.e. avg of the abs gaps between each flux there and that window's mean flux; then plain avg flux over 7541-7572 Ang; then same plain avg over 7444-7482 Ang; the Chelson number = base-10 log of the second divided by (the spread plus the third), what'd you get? -0.017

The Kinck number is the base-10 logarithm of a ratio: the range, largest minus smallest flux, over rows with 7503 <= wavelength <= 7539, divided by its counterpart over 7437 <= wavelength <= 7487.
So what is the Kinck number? -0.27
